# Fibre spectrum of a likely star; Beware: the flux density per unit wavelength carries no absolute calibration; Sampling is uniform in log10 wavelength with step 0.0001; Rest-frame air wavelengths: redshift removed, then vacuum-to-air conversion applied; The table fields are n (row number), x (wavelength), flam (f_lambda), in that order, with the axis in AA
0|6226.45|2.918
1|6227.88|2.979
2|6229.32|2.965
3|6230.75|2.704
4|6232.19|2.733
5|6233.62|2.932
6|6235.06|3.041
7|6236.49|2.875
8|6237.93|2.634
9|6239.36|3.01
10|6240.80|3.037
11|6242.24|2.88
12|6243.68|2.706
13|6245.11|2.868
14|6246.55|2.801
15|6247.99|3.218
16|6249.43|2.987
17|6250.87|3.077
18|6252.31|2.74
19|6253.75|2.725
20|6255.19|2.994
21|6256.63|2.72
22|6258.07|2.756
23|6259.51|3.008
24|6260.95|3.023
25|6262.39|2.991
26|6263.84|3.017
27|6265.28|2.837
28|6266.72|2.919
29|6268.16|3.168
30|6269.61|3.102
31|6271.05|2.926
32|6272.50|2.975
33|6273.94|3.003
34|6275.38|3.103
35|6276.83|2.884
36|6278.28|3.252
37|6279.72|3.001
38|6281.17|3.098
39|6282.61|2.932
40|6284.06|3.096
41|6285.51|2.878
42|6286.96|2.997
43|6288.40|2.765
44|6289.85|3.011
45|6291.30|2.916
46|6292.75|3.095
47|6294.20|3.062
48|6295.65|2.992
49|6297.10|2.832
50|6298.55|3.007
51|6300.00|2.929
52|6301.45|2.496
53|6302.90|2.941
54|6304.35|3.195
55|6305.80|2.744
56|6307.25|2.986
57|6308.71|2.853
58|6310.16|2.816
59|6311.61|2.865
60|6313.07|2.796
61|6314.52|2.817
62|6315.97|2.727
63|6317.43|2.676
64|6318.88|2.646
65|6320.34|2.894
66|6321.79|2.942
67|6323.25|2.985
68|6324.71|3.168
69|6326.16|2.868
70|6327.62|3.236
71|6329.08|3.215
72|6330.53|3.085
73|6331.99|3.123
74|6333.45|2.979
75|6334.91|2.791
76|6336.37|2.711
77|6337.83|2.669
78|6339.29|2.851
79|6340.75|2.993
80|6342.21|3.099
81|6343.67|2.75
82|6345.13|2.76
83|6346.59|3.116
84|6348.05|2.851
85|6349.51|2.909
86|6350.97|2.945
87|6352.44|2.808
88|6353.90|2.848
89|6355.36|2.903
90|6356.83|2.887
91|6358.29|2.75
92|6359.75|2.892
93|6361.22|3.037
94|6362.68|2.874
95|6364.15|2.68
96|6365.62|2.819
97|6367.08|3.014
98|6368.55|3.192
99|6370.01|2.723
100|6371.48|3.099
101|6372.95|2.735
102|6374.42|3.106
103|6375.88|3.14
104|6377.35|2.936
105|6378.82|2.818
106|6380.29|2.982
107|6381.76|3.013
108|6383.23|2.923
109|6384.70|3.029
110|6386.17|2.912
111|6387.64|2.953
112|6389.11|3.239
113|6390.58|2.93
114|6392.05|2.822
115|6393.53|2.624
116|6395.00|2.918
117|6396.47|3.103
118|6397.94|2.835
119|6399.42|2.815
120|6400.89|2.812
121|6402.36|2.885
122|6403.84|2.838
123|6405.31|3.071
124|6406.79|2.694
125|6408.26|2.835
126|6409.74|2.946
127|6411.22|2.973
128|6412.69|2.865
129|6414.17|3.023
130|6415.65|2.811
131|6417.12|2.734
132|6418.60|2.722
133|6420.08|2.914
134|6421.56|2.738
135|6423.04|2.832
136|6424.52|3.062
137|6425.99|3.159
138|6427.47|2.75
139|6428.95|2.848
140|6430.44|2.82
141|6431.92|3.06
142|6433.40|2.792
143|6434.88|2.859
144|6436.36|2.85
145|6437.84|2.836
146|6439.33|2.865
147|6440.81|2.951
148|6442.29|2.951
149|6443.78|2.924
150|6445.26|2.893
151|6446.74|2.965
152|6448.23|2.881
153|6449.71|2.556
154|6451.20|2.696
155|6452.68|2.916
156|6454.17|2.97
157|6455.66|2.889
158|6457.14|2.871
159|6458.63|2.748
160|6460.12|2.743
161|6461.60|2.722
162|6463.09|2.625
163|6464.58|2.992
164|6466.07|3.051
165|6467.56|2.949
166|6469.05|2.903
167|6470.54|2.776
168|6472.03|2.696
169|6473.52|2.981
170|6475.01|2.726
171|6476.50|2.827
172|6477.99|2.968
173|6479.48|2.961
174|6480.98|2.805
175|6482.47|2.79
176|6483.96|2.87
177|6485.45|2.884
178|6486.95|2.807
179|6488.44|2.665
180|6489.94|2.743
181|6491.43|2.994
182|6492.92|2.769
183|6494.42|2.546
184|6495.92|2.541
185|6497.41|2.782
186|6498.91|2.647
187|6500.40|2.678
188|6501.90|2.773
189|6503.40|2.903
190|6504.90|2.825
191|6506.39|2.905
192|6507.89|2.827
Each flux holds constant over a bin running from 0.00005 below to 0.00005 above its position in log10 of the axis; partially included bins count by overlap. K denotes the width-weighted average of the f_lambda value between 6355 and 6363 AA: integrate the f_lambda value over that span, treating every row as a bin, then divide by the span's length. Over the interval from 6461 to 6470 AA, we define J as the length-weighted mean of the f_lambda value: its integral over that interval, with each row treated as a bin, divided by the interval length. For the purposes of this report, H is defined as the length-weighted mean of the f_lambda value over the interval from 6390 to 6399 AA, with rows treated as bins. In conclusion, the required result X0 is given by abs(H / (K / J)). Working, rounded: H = 2.87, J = 2.87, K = 2.89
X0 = 2.85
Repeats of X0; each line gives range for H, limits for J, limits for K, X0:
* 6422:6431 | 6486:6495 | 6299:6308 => 2.78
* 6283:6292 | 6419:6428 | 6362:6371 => 2.96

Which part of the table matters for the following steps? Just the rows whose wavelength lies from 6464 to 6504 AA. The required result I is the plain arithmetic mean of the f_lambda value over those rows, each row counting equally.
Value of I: 2.82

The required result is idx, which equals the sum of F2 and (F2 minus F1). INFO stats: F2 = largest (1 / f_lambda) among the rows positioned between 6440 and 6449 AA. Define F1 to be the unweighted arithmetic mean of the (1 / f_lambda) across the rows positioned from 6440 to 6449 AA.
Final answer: 0.353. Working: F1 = 0.342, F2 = 0.347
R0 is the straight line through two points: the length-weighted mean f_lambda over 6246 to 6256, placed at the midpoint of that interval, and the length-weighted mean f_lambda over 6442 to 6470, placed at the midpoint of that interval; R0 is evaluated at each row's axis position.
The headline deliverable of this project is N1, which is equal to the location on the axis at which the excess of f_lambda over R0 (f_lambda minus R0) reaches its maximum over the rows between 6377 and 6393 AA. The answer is 6389.11 AA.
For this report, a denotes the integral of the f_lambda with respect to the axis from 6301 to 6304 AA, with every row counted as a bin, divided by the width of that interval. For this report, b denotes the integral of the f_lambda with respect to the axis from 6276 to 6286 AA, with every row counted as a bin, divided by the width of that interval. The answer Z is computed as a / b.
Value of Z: 0.93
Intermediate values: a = 2.801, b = 3.02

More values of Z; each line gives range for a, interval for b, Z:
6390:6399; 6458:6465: 1.04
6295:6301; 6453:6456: 1.00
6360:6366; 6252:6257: 1.02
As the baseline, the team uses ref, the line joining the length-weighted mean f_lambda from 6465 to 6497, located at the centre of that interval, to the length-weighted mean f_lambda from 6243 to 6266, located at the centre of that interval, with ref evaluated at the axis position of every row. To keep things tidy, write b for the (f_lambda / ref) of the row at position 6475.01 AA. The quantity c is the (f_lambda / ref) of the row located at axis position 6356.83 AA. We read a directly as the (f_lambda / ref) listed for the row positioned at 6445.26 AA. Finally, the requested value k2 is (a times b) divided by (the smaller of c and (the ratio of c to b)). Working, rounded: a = 1.02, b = 0.96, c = 1.01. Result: 0.98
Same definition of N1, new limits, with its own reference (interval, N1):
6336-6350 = 6346.59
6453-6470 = 6466.07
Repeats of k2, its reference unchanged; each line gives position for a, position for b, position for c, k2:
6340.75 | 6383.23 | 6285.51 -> 1.10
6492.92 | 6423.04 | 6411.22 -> 0.94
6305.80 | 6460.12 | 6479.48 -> 0.88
